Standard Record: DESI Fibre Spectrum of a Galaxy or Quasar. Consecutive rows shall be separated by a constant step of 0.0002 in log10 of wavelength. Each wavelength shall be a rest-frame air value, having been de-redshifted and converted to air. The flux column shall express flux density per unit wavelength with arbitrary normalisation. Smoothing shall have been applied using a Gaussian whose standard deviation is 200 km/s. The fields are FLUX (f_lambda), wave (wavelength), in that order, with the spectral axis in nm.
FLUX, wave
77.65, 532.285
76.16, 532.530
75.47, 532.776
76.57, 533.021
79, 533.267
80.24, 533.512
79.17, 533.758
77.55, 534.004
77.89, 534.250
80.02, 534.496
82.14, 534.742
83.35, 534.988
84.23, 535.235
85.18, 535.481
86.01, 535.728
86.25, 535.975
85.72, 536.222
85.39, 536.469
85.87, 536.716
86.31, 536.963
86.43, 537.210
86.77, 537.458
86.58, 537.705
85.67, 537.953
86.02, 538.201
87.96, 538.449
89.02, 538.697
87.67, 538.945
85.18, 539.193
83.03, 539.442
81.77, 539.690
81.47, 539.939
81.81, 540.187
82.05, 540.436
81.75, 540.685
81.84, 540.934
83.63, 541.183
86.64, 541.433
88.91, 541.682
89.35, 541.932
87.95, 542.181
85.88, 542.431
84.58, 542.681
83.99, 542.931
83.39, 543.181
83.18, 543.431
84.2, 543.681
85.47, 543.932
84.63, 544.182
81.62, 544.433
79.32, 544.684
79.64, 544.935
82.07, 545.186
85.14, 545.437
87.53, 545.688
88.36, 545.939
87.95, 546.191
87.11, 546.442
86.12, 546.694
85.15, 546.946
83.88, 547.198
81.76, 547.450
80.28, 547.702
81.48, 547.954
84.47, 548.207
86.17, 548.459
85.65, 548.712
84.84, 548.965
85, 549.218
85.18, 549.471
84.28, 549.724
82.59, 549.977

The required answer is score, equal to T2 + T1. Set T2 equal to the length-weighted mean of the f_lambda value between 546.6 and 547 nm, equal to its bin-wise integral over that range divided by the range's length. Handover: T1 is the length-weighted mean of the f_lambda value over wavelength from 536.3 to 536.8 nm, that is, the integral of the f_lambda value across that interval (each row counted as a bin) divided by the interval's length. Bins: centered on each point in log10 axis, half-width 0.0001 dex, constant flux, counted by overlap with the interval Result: 171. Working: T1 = 85.6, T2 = 85.6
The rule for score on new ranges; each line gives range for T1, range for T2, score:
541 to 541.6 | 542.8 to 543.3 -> 169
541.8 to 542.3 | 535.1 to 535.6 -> 173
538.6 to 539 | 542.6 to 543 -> 173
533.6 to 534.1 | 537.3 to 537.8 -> 165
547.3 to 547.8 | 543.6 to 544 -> 166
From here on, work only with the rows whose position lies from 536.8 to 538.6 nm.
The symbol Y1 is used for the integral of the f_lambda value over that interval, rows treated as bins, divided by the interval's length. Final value 86.6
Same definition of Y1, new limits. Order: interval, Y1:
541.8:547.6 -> 84.7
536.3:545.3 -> 84.6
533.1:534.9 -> 79.5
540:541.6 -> 83.1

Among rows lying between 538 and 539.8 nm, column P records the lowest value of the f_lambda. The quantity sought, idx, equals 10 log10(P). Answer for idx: 19.1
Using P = 81.77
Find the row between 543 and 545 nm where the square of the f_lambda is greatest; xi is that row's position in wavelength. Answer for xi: 543.932 nm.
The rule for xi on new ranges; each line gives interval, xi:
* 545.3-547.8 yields 545.939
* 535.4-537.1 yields 536.963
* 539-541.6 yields 541.433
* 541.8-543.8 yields 541.932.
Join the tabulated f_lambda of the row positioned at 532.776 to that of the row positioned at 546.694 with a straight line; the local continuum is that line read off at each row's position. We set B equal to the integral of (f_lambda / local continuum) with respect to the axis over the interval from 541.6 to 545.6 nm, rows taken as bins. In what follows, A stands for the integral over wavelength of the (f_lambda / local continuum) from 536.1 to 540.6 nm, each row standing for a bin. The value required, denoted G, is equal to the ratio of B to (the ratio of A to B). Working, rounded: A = 4.8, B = 4.0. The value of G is 3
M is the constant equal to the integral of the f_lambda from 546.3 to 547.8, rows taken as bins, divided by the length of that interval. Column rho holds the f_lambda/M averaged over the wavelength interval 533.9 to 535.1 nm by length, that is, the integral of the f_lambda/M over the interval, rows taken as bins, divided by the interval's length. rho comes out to 0.95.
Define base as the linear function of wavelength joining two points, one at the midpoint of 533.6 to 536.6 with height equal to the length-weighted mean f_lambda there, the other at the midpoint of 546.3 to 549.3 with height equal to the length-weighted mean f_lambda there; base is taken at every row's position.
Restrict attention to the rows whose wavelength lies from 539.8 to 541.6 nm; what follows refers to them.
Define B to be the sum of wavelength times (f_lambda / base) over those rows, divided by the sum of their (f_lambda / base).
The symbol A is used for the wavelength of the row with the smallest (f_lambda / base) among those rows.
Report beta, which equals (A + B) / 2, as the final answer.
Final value 540.32 nm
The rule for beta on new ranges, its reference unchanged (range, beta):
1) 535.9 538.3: 536.78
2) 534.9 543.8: 539.62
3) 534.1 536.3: 534.75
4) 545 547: 545.63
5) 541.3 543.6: 542.92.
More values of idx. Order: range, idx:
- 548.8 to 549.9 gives 19.3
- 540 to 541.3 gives 19.1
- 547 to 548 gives 19.0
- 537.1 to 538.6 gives 19.3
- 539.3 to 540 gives 19.1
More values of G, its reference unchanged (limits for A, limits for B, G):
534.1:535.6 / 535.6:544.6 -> 56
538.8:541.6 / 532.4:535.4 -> 3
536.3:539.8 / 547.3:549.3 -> 1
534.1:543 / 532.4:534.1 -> 0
